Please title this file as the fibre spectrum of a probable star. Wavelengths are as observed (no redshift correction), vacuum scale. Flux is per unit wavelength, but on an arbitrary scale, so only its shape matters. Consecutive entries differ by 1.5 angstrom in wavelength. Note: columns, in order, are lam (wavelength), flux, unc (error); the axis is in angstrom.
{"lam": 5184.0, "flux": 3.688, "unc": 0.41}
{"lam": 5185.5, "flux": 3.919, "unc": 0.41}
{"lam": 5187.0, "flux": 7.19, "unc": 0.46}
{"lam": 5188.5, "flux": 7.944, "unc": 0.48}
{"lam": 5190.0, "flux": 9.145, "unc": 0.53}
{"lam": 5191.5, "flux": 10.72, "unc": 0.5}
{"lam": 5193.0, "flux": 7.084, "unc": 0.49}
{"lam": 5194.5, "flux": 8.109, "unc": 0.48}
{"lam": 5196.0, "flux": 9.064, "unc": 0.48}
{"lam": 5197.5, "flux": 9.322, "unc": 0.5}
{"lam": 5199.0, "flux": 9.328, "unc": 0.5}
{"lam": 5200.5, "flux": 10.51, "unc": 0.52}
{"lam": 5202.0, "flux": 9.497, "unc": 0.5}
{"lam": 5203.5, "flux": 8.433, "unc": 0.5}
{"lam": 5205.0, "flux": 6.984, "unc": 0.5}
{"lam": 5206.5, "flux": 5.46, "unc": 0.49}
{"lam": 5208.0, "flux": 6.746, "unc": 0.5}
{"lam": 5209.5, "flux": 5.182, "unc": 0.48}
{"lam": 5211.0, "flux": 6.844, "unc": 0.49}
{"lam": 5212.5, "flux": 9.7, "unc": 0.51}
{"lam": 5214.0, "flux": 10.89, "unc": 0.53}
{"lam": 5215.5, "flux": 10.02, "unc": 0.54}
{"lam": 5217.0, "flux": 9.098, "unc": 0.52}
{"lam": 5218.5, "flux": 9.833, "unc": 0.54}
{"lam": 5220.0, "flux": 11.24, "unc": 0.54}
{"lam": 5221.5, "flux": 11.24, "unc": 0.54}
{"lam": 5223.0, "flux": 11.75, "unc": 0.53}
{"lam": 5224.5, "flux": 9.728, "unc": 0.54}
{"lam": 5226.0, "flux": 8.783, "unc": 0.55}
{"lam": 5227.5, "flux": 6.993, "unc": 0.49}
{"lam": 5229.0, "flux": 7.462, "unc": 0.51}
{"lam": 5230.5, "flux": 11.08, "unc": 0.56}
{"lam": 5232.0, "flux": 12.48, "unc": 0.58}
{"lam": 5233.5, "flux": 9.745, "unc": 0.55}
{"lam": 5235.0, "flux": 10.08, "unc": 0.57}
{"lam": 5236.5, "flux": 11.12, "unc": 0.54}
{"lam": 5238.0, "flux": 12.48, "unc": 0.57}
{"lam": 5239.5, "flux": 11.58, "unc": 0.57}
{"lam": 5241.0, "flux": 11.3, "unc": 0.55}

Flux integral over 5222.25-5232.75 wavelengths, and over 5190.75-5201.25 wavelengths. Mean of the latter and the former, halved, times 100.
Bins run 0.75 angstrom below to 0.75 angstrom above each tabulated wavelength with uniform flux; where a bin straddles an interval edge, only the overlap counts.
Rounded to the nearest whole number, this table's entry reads 4965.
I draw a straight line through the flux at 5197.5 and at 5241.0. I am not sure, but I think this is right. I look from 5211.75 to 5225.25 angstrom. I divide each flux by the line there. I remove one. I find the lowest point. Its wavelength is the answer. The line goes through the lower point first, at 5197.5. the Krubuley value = 5217.0 angstrom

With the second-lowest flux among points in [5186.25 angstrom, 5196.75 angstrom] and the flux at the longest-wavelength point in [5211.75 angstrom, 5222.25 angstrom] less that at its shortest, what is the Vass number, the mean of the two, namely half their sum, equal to 4.4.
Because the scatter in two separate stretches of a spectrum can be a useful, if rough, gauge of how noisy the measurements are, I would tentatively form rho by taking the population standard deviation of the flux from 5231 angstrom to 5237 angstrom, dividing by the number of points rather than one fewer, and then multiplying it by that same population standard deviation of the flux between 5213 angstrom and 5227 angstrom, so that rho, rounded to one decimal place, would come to 1.0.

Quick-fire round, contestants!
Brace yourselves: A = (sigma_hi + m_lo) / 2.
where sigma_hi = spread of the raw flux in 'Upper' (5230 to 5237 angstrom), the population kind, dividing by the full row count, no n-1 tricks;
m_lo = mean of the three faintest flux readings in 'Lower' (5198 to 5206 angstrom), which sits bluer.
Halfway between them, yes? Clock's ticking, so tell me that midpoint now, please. 4.6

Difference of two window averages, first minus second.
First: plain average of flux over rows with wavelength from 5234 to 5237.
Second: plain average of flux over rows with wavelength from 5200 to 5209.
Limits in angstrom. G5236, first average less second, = 2.7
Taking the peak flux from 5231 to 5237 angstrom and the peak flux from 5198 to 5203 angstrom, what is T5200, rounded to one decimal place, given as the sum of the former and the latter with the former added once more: 35.5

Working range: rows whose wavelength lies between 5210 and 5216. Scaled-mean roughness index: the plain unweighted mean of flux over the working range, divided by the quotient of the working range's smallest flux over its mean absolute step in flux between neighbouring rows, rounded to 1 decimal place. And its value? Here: 2.2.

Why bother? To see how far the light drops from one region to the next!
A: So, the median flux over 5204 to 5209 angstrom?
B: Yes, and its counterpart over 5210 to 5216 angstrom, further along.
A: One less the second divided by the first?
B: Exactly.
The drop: -0.46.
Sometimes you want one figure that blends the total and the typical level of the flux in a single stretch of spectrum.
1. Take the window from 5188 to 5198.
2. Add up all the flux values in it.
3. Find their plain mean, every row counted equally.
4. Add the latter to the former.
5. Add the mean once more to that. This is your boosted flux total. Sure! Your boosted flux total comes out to 79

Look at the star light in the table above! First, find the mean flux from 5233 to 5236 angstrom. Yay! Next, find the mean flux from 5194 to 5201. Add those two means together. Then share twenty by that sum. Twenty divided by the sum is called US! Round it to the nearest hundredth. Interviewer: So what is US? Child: 1.04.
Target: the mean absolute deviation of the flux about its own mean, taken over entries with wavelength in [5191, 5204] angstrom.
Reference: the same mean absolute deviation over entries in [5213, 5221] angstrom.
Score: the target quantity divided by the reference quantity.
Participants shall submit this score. 1.2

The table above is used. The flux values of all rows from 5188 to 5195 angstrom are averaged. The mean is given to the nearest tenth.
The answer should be 8.6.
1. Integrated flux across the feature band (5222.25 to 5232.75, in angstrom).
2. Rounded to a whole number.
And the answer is 102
